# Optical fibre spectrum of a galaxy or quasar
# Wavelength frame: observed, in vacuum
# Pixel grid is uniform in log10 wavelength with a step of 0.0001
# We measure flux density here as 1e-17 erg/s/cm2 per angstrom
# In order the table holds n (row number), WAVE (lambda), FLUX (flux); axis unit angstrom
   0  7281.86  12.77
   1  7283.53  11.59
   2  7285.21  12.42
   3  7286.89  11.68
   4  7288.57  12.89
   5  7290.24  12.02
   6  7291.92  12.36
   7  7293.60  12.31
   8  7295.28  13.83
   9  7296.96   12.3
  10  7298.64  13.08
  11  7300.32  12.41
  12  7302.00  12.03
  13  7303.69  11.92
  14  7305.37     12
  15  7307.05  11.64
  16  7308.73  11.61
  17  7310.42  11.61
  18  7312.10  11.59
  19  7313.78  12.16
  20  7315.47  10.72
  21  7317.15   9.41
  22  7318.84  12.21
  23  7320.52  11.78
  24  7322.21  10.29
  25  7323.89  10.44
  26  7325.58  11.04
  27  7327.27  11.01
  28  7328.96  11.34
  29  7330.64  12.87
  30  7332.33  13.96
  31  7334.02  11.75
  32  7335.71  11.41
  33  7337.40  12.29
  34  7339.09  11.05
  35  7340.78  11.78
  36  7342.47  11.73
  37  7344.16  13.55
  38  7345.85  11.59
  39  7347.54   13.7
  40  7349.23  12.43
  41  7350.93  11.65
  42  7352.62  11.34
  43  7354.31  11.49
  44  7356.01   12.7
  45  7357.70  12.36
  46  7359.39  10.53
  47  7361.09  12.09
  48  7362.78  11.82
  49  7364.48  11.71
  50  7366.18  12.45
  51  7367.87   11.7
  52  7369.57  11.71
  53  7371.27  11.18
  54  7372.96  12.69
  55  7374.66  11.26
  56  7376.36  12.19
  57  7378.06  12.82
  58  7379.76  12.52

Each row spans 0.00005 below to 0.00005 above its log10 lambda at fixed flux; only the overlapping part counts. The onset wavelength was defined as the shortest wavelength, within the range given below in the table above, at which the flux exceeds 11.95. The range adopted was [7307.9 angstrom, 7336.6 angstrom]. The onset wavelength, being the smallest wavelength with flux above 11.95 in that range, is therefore 7313.78 angstrom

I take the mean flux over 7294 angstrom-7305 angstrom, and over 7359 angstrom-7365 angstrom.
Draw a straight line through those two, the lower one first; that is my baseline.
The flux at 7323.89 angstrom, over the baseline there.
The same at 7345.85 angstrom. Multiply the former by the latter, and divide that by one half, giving 1.68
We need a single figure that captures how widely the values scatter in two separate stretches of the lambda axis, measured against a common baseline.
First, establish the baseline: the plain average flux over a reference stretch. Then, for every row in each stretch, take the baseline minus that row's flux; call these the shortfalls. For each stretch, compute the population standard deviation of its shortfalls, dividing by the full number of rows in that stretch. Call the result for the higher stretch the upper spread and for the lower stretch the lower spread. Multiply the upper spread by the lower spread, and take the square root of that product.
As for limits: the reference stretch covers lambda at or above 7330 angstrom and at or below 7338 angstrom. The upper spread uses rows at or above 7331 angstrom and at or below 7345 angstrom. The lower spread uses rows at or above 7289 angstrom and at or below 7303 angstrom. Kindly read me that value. 0.75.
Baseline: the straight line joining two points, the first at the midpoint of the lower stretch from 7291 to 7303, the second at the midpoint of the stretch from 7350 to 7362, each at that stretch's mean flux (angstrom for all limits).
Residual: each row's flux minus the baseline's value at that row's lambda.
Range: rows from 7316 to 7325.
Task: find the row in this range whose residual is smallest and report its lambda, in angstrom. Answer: 7317.15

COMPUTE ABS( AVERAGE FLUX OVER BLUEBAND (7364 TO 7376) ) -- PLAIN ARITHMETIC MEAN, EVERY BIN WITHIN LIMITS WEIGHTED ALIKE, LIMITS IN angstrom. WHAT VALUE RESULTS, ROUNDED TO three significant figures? 11.8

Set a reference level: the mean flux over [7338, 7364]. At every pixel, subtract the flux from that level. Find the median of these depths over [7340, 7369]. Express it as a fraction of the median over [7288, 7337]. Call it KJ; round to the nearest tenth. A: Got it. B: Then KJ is 3.1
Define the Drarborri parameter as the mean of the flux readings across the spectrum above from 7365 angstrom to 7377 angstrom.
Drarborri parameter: 11.9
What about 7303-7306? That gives 12.0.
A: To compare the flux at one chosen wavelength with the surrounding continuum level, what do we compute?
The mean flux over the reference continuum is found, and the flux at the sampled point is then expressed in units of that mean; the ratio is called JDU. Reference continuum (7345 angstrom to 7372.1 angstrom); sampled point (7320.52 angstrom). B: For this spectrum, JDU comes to 0.99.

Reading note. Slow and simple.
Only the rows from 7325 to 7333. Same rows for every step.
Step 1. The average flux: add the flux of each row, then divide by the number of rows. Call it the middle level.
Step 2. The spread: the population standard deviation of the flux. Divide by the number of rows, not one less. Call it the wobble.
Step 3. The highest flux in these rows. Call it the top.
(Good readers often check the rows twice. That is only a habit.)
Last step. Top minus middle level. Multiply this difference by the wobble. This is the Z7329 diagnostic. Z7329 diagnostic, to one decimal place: 2.3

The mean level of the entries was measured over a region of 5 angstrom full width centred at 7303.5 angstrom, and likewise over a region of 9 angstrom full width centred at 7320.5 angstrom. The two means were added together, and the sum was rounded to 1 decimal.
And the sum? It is 22.8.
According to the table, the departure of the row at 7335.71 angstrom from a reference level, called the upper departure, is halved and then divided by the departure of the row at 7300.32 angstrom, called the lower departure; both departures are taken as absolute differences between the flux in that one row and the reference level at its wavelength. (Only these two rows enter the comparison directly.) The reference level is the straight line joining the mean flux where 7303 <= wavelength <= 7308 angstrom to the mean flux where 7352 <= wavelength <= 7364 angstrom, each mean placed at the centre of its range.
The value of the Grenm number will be 0.4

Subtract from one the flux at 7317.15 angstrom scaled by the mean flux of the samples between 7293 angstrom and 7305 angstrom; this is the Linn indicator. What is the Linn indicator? 0.25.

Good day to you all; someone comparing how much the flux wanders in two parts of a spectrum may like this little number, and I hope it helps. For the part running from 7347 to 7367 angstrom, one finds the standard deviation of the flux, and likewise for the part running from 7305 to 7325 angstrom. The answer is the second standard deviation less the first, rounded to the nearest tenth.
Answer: 0.1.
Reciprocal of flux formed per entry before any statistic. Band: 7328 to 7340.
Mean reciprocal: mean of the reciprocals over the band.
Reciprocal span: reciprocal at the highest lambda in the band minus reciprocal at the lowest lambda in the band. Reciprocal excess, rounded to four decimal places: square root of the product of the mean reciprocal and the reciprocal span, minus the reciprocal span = 0.0116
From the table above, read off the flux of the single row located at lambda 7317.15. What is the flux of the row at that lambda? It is 9.41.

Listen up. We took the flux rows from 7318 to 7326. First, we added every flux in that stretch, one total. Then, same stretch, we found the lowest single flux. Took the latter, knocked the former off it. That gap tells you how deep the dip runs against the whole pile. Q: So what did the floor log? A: -45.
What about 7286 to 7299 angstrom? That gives -89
